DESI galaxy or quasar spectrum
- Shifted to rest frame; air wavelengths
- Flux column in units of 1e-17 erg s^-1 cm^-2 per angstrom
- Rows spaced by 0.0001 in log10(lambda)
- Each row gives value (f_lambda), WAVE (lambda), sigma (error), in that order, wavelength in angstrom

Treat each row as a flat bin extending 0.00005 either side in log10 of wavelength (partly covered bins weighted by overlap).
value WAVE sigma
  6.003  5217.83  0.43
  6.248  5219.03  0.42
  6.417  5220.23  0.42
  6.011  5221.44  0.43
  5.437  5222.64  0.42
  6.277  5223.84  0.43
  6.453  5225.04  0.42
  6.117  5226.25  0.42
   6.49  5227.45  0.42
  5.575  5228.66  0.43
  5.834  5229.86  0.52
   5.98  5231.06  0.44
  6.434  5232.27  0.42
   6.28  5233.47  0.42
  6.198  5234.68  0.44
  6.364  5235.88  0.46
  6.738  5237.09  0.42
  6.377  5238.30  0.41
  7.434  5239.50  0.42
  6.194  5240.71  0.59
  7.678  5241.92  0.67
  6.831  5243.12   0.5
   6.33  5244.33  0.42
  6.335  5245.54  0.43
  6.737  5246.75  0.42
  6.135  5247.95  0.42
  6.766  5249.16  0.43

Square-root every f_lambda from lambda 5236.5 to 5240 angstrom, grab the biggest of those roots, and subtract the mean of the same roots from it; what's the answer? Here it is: 0.11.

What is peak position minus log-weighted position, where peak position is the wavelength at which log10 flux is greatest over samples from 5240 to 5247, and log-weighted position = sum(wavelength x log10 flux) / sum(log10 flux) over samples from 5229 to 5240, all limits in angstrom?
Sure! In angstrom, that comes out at 7.1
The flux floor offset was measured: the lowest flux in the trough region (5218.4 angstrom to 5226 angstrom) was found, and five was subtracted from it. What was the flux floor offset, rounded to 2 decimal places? 0.44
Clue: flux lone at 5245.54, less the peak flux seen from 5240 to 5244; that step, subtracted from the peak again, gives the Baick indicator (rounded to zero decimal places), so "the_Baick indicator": 9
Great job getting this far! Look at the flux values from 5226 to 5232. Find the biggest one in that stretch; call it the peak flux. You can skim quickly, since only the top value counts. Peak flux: 6.49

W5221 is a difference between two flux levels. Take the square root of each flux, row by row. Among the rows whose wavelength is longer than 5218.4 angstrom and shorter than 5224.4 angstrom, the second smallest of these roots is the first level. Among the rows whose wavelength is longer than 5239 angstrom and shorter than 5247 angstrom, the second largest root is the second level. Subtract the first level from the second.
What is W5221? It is 0.27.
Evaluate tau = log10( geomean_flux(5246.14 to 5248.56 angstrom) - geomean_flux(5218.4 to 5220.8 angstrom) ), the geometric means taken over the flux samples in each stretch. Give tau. -1.0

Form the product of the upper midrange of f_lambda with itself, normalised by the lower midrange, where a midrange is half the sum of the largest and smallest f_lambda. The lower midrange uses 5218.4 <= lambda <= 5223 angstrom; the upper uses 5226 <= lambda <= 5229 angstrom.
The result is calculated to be 6.1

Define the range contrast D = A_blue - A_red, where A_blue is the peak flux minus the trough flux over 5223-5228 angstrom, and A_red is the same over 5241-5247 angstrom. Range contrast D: -1.0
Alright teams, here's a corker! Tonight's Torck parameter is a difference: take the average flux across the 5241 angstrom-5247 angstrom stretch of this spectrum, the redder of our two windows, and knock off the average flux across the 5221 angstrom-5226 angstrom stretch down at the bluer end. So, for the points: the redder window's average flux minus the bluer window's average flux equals 0.7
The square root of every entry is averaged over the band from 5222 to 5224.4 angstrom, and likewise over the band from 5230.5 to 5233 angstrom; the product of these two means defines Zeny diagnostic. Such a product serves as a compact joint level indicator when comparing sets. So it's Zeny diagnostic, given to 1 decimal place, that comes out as 6.0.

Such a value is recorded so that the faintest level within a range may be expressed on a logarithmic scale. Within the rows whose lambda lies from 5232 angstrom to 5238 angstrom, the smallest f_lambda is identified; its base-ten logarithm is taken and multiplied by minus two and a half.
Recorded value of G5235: -1.98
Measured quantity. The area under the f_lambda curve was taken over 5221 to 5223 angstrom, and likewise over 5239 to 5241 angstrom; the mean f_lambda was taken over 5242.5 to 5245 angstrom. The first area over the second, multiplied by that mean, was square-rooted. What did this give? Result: 2.35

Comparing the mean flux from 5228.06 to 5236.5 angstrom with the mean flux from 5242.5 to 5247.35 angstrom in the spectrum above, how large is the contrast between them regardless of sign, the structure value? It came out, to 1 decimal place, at 0.5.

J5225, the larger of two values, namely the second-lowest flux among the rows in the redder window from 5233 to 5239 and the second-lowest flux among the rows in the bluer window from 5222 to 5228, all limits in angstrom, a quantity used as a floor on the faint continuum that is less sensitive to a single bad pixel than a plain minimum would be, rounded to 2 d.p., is 6.28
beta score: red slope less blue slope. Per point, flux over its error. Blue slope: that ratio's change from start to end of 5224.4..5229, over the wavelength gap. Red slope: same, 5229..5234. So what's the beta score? 1.7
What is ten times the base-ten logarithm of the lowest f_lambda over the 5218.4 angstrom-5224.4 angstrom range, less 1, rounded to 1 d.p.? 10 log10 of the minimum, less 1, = 6.4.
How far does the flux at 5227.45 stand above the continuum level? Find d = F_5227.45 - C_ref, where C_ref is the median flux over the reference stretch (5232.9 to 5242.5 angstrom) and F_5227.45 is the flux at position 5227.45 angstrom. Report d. 0.1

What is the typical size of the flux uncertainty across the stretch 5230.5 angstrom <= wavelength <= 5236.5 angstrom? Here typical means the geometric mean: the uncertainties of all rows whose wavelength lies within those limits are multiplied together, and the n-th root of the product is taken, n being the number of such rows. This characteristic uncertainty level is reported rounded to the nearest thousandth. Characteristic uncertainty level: 0.436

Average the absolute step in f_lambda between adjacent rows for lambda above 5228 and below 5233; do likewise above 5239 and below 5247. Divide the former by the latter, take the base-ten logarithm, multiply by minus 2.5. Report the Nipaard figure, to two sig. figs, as 1.0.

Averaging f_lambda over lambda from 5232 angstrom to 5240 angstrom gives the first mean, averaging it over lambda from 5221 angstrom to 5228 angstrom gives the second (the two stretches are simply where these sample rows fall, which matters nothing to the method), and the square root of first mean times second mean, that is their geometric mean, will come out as 6.34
